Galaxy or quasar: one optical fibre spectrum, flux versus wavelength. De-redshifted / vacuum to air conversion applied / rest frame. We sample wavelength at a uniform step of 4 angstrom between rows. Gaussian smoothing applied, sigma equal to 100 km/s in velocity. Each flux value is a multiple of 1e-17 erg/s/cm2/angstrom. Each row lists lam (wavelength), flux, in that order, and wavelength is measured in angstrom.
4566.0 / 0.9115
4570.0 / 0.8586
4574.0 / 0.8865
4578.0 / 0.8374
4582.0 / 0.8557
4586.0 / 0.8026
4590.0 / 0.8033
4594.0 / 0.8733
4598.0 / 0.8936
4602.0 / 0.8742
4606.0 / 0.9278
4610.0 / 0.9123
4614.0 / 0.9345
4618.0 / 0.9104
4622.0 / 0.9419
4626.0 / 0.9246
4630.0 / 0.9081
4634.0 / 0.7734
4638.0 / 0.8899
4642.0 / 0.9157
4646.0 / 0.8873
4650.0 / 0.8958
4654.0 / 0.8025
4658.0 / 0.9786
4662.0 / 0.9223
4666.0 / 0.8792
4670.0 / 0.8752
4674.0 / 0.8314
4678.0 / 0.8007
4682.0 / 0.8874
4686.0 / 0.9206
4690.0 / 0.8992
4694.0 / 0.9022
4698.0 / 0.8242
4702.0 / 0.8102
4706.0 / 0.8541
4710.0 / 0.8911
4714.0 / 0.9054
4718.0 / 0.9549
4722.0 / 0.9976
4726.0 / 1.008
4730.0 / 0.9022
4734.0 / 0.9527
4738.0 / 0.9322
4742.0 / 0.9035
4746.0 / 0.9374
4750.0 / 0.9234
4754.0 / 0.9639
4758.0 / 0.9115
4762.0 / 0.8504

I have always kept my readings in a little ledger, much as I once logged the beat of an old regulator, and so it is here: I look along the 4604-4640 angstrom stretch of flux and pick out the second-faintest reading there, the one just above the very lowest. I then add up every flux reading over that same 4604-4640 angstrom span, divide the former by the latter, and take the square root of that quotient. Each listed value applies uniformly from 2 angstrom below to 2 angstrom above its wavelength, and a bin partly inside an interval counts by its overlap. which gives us 0.33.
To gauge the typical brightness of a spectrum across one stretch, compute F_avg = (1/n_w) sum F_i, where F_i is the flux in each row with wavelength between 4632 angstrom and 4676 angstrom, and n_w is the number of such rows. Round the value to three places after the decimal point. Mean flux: 0.877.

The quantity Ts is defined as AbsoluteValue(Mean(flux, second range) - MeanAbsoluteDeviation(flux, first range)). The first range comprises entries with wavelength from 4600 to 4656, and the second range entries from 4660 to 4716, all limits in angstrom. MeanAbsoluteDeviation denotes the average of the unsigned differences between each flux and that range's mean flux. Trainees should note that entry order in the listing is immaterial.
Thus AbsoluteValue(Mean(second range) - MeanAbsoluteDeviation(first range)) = 0.838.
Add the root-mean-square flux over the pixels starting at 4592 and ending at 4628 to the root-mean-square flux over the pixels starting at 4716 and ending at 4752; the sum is 1.86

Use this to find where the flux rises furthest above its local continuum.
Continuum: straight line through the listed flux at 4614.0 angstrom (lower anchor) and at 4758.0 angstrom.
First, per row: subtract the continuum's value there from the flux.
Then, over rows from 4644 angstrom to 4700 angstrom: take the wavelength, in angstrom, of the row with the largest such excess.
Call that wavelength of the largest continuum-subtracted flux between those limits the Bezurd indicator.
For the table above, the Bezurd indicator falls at 4658.0 angstrom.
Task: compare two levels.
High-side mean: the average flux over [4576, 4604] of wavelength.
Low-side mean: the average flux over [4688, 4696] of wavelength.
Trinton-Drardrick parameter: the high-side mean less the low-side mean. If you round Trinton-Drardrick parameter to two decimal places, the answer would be -0.05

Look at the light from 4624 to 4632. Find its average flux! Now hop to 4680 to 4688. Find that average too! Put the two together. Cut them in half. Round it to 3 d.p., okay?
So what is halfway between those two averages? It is 0.910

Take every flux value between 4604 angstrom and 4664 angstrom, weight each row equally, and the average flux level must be 0.902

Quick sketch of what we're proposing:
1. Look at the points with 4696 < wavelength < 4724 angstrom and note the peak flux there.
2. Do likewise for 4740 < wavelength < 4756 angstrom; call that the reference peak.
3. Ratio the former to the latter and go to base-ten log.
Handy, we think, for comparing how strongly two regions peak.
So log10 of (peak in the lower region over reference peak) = 0.015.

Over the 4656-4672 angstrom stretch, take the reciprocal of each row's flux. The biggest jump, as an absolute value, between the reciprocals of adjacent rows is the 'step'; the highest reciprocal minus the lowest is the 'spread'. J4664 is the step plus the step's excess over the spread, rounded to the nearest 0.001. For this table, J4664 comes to 0.004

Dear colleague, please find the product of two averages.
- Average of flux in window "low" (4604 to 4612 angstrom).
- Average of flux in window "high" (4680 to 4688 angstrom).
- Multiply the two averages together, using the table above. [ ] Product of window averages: 0.83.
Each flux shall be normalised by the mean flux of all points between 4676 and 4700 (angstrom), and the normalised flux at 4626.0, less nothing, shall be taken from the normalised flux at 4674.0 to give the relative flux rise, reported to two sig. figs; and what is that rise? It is -0.11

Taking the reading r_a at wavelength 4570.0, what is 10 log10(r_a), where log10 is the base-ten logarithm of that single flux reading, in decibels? -0.66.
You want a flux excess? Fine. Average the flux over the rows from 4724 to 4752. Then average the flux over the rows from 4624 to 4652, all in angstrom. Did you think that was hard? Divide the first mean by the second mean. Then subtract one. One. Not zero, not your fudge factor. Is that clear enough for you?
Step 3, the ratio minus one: 0.06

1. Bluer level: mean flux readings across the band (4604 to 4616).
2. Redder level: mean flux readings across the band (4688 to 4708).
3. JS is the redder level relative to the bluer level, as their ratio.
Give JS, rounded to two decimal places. 0.93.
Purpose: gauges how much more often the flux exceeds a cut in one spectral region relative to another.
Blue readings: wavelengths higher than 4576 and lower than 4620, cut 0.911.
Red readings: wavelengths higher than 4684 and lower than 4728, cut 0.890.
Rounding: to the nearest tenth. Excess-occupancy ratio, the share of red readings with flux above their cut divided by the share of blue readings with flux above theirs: 2.7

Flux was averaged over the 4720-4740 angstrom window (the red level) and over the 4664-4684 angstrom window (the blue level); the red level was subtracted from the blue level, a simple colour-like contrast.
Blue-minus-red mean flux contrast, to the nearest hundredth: -0.10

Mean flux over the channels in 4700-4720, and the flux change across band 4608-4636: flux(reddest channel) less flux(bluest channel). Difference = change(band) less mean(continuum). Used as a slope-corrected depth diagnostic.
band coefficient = -1.02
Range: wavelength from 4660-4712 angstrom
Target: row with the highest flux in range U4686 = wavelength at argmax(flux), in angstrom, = 4662.0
